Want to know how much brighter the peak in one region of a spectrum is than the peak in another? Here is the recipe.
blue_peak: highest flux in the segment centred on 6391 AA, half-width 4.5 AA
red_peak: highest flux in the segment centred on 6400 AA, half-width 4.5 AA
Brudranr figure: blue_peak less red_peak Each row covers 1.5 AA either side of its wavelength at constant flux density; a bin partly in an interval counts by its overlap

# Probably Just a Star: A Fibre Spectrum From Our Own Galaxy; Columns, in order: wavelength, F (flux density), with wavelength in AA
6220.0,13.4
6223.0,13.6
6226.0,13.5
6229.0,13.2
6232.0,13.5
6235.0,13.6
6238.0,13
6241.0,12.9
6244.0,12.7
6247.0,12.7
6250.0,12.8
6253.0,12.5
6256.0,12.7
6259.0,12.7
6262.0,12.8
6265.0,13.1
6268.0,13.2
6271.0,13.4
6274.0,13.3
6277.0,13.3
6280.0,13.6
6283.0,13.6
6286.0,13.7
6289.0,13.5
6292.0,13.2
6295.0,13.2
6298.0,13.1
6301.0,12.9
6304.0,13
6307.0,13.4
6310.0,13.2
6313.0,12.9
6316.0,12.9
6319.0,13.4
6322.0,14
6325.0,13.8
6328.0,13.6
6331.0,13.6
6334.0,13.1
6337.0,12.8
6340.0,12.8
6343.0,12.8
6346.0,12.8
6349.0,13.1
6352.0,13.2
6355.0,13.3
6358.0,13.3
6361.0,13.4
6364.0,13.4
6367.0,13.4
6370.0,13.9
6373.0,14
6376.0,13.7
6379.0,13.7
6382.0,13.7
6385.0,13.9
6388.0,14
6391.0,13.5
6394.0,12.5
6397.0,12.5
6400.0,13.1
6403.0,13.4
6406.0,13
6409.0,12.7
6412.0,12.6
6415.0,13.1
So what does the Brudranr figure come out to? 0.60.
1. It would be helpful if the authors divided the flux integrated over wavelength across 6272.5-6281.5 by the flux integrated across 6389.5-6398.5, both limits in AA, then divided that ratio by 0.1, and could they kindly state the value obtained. 10.4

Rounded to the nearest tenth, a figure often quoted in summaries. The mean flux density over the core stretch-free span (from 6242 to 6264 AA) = 12.7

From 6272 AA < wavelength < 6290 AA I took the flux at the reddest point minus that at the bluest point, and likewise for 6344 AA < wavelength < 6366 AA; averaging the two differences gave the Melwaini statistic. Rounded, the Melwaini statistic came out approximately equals 0.40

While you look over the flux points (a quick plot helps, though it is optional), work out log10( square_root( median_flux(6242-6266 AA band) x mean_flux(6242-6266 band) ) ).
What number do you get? 1.10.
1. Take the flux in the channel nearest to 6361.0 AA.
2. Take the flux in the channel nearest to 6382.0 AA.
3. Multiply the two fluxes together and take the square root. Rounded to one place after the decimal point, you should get 13.5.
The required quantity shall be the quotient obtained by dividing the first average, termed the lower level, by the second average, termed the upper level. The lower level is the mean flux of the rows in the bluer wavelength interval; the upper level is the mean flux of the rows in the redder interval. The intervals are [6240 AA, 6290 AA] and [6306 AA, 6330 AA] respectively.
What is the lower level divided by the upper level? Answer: 0.98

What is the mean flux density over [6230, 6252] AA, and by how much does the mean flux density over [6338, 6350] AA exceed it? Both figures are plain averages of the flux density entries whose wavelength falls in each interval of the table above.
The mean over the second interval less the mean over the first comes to -0.2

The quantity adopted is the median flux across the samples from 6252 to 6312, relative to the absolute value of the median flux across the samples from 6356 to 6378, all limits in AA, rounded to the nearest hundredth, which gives 0.99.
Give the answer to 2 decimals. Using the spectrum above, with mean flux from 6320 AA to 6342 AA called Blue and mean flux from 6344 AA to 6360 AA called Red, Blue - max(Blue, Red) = 0.00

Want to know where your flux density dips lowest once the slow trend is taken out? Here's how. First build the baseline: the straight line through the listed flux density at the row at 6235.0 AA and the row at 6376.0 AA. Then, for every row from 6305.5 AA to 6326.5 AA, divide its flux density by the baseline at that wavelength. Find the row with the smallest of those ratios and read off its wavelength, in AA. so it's 6316.0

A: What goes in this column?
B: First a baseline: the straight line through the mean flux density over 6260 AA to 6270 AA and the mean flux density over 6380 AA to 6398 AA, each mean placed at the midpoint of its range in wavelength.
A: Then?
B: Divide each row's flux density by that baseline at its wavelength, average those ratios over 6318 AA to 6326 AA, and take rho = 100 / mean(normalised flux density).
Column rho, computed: 96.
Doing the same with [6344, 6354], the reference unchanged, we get 102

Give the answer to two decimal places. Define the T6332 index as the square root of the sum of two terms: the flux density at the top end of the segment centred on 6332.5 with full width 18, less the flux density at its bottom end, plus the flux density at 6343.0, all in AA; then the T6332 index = 3.44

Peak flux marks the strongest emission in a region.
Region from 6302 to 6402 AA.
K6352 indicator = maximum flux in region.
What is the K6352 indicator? 14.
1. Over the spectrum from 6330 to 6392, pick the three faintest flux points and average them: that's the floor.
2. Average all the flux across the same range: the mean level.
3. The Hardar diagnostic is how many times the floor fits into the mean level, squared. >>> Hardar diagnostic 1.096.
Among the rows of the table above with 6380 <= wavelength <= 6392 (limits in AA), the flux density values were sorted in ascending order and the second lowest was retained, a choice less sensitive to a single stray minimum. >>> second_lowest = 13.7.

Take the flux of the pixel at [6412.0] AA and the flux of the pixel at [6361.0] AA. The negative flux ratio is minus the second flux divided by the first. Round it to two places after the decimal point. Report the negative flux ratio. -1.06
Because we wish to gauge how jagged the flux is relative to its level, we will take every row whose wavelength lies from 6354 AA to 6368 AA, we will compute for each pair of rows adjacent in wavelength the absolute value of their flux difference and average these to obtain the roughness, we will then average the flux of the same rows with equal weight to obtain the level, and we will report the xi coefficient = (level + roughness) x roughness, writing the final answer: 0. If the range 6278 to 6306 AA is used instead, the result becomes 2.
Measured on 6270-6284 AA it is 1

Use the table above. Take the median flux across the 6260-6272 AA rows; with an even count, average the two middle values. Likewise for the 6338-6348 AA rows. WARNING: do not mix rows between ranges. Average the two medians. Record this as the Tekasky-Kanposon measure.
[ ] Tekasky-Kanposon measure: 13.0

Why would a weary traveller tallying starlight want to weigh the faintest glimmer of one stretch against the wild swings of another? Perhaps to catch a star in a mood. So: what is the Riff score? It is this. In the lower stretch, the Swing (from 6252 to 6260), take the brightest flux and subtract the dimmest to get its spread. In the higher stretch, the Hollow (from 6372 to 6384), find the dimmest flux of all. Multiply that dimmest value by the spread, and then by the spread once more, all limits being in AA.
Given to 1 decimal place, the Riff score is 0.5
